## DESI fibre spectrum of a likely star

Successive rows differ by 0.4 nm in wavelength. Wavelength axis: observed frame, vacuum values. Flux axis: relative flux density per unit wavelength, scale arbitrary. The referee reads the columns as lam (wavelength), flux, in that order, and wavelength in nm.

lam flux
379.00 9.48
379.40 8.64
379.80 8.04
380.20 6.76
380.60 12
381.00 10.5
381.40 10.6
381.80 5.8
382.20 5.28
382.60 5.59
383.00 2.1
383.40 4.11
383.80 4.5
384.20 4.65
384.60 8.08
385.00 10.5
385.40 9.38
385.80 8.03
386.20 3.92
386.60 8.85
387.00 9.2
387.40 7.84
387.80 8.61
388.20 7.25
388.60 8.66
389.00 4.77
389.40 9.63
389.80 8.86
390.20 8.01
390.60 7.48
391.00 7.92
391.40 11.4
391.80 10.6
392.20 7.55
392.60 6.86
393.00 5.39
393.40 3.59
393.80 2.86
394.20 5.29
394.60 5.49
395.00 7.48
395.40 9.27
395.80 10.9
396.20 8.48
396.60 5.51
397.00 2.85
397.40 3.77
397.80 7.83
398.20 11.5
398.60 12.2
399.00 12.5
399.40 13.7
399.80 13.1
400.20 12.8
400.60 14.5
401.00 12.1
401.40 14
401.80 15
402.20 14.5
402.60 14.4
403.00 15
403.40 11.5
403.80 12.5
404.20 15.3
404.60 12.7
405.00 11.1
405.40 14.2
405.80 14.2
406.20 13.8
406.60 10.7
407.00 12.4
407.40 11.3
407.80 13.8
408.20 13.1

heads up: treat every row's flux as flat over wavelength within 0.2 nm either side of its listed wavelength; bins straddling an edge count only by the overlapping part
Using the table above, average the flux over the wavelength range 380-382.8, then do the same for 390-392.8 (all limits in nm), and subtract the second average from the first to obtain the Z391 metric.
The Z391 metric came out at 0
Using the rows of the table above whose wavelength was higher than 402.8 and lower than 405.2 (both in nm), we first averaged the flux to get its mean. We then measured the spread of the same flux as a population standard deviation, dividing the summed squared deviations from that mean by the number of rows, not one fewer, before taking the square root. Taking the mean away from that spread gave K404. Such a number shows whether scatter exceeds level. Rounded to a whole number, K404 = -11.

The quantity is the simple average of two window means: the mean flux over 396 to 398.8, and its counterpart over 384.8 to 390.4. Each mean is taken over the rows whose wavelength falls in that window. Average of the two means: 7.8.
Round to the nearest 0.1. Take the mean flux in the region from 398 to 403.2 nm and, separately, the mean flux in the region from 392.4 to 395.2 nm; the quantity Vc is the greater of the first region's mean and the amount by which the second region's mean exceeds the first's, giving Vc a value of 13.5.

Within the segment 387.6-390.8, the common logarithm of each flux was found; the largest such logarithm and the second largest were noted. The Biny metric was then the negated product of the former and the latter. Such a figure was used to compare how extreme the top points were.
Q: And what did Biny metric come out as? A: -0.93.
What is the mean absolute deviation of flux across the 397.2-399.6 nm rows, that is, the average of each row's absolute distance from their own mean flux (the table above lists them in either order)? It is 3.0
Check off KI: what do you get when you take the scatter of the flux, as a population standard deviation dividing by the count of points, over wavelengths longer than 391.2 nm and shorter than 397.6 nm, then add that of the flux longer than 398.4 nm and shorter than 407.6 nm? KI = 4.1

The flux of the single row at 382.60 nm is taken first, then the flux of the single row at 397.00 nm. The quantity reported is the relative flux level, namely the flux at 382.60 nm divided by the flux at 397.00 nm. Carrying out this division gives 2.0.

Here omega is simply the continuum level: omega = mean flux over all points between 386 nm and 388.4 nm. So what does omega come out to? 8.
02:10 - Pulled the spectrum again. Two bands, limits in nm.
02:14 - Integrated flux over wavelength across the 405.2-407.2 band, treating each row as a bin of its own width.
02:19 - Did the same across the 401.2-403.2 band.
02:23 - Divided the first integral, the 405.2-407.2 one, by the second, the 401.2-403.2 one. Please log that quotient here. 0.90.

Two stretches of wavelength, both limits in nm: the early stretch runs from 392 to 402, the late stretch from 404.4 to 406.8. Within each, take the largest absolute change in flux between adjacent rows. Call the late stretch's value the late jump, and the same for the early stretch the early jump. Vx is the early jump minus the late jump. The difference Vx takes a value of 1.0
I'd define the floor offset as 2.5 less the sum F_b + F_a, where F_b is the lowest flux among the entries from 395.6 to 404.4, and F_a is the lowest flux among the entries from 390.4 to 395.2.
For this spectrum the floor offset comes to -3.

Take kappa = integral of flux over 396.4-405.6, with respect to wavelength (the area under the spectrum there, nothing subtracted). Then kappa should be 109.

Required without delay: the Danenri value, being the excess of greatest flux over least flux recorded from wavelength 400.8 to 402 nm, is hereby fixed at 2.9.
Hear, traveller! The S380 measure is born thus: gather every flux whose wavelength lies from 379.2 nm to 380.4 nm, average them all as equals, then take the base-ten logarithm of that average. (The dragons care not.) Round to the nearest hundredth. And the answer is 0.89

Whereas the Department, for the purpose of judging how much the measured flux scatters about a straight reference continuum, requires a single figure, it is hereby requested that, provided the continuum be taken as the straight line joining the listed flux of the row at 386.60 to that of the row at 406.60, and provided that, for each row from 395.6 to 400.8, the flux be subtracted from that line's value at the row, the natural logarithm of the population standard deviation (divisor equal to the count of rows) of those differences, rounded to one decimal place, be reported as 1.3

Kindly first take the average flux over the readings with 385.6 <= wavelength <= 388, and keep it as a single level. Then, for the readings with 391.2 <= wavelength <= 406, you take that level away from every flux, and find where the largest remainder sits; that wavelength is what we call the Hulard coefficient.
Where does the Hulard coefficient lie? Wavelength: 404.20 nm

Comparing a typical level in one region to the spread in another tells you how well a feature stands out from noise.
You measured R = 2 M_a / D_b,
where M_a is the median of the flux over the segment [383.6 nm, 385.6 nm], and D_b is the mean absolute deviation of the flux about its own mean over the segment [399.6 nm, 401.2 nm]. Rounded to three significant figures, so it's 23.5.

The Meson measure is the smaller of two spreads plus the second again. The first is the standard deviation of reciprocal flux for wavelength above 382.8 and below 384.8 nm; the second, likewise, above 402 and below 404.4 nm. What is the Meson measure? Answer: 0.02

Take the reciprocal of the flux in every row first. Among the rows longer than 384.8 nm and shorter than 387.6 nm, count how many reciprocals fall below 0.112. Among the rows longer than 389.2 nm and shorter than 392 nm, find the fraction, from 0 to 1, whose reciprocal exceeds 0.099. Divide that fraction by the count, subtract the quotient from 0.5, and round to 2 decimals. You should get 0.26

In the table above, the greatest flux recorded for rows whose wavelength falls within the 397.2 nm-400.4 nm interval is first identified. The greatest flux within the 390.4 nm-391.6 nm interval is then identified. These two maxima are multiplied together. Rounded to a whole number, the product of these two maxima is 156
